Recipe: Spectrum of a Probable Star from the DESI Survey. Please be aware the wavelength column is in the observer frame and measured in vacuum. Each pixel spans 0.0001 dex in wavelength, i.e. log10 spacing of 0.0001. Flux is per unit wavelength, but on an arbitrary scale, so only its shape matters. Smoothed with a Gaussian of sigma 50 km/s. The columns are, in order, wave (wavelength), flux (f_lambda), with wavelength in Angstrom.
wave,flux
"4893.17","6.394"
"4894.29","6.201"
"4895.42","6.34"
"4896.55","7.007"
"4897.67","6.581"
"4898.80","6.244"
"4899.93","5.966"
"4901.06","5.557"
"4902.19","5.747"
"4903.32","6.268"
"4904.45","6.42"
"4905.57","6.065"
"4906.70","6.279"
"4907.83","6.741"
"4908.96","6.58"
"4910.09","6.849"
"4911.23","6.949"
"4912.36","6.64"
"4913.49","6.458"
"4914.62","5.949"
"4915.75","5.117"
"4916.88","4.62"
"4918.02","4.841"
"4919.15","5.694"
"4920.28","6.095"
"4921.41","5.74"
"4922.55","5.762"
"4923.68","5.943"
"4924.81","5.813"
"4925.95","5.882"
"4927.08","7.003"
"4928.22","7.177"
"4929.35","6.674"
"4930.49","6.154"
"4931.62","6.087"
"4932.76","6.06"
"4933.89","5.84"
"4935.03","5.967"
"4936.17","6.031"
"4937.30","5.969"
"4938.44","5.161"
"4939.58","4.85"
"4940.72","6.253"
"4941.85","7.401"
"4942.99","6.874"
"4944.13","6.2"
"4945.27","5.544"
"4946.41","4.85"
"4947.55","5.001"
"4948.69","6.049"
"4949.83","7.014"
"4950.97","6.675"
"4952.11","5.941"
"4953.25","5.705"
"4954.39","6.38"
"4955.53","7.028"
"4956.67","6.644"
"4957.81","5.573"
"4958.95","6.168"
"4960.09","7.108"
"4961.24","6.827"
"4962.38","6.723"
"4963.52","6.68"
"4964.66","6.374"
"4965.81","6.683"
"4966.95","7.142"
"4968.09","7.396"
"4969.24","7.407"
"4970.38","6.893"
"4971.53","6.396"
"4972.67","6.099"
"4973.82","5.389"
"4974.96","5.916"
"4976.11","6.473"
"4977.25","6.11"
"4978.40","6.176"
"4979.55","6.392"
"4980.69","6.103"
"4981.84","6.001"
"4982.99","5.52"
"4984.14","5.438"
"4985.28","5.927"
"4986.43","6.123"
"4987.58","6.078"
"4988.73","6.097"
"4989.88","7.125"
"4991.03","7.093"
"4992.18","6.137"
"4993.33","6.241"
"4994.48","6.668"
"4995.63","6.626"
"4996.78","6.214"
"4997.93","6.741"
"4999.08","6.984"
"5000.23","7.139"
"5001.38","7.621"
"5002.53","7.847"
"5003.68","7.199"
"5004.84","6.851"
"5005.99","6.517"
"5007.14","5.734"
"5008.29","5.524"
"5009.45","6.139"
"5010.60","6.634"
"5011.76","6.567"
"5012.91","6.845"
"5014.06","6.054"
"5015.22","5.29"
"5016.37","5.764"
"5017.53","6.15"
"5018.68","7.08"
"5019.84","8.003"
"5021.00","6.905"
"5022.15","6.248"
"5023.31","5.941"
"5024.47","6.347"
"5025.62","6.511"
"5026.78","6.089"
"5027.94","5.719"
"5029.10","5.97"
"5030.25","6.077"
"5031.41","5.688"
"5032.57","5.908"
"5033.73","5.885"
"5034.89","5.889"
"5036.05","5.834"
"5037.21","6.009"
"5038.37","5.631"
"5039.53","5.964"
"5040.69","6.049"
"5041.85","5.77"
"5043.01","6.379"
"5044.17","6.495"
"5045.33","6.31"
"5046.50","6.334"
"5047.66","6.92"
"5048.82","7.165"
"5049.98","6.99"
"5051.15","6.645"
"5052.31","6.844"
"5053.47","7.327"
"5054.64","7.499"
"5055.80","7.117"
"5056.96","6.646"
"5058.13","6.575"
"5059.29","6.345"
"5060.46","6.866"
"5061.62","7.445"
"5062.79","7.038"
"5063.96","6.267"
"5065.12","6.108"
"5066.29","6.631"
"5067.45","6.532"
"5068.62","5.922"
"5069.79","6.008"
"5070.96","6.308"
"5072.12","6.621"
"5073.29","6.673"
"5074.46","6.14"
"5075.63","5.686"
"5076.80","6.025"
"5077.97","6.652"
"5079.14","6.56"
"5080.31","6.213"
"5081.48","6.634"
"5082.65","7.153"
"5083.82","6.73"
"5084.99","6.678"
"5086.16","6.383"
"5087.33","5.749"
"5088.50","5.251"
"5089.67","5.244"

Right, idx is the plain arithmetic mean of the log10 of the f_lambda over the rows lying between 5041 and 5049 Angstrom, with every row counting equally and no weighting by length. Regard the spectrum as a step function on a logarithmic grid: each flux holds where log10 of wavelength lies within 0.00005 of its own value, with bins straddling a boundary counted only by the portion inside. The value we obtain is 0.811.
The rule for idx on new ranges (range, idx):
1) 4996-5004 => 0.851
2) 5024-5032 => 0.782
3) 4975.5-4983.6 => 0.786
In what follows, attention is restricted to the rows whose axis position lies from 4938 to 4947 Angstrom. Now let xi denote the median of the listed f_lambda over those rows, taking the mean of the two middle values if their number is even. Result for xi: 5.87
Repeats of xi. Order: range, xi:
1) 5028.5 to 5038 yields 5.90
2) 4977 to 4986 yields 6.05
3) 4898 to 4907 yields 6.15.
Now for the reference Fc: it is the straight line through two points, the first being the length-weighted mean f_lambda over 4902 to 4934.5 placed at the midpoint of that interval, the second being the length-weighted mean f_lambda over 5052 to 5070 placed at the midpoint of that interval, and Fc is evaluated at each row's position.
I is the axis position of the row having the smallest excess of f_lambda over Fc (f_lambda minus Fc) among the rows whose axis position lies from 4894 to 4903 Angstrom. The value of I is 4901.06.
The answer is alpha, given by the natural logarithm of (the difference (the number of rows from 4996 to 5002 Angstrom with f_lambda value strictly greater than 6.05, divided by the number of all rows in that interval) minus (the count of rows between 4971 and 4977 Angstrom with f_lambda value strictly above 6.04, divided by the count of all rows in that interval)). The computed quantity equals -0.9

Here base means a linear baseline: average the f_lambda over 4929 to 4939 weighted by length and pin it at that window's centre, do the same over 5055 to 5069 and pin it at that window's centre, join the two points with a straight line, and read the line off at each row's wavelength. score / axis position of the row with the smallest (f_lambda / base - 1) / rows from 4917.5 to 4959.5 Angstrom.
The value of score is 4946.41 Angstrom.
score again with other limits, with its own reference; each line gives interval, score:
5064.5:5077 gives 5075.63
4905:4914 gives 4905.57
